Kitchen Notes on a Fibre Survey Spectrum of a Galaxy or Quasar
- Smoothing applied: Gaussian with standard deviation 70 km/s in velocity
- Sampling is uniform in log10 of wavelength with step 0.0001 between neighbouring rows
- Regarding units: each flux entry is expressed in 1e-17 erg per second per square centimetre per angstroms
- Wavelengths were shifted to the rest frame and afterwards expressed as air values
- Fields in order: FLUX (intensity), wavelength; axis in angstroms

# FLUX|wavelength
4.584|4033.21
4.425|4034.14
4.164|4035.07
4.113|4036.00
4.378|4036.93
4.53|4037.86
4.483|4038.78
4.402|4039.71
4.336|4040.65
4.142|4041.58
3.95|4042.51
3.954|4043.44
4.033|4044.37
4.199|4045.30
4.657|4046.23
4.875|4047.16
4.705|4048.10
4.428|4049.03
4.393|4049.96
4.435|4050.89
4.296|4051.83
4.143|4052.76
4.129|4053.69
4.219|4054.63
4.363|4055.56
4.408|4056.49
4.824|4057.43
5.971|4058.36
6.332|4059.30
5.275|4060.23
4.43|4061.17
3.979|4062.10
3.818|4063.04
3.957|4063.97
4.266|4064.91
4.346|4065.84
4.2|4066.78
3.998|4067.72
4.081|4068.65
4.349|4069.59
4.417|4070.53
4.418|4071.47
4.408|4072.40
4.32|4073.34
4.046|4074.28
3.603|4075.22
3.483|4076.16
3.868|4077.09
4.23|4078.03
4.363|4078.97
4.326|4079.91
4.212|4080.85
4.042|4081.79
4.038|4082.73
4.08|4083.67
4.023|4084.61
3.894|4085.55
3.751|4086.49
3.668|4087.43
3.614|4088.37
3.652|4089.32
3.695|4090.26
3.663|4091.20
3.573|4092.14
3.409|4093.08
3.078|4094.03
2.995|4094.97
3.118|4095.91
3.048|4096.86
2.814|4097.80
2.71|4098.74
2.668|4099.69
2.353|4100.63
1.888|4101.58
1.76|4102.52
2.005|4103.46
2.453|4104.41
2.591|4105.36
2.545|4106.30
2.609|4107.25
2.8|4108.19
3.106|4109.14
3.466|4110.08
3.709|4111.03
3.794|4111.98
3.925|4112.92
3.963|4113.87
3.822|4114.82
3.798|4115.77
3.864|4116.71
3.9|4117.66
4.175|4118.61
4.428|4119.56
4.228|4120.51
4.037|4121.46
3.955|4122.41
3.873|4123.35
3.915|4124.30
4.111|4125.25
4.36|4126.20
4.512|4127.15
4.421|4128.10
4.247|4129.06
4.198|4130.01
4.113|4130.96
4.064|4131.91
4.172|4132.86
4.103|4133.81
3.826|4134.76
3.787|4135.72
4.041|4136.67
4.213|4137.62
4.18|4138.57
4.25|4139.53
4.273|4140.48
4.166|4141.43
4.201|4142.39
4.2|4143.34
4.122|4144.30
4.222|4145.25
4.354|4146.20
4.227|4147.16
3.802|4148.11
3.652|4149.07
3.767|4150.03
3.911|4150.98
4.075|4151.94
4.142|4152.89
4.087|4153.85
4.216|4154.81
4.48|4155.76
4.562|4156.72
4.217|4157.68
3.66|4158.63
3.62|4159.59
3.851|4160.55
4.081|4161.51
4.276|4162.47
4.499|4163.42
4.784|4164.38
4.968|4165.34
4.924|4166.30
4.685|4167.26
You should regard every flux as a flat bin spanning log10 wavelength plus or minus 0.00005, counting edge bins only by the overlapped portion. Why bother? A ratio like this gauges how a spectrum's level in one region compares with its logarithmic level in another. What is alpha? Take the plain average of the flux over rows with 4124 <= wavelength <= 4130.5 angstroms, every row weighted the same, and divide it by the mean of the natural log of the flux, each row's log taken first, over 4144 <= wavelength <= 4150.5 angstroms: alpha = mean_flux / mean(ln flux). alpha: 3.06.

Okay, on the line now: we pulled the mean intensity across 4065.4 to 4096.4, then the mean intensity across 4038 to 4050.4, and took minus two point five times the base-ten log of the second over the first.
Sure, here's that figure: -0.12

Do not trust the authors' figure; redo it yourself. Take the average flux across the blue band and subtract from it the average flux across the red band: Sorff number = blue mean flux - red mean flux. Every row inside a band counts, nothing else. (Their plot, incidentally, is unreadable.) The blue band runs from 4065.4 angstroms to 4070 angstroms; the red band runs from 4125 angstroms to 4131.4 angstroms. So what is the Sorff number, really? -0.1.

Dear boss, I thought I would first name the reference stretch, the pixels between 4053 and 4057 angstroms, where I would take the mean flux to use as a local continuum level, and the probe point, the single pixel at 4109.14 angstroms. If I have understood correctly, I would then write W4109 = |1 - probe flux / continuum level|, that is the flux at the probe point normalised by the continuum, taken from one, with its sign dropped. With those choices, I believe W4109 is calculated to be 0.274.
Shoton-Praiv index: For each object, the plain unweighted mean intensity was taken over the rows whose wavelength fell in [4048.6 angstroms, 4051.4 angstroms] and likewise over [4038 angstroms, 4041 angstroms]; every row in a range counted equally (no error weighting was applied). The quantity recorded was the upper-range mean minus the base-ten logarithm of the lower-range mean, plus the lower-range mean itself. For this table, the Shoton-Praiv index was 8.2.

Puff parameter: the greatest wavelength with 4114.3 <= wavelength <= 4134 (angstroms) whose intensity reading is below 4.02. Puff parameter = 4124.30 angstroms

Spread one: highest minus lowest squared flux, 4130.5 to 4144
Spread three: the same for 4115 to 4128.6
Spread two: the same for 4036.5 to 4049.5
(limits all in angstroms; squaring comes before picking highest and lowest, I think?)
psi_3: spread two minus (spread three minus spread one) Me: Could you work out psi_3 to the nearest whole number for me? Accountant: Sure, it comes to 6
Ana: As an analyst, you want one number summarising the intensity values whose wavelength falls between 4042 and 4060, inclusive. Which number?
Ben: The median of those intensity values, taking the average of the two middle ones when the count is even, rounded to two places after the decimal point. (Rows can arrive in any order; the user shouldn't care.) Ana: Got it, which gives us 4.39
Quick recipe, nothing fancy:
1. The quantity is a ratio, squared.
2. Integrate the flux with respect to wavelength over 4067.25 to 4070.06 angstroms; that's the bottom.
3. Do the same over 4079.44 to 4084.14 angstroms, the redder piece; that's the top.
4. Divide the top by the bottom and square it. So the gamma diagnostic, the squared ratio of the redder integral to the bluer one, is 2.8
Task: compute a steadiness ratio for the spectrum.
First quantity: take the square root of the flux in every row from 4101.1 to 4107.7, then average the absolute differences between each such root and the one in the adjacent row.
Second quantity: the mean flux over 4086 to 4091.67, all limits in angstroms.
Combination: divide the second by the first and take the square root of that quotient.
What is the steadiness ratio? 8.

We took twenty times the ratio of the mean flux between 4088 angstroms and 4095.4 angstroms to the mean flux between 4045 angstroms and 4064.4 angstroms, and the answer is 15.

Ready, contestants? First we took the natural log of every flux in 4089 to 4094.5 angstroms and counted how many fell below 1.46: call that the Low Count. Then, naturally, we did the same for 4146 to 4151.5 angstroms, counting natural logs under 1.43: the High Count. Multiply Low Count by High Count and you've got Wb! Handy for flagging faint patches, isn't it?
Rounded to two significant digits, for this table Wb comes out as 24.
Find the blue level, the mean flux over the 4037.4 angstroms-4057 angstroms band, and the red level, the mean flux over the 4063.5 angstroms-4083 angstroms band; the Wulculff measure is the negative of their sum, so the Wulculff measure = -8.5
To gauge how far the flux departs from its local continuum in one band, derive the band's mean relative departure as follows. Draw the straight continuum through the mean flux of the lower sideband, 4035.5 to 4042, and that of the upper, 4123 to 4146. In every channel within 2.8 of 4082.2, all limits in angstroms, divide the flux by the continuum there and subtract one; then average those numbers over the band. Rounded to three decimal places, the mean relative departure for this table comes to -0.031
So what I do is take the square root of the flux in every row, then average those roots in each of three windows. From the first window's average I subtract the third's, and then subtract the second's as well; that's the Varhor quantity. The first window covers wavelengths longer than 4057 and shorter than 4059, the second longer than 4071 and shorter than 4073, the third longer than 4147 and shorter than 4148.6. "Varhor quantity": -1.8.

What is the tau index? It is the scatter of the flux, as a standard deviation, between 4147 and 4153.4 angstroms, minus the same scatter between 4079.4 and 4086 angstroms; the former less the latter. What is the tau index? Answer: 0.07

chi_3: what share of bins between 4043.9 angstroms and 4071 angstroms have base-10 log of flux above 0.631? 0.59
